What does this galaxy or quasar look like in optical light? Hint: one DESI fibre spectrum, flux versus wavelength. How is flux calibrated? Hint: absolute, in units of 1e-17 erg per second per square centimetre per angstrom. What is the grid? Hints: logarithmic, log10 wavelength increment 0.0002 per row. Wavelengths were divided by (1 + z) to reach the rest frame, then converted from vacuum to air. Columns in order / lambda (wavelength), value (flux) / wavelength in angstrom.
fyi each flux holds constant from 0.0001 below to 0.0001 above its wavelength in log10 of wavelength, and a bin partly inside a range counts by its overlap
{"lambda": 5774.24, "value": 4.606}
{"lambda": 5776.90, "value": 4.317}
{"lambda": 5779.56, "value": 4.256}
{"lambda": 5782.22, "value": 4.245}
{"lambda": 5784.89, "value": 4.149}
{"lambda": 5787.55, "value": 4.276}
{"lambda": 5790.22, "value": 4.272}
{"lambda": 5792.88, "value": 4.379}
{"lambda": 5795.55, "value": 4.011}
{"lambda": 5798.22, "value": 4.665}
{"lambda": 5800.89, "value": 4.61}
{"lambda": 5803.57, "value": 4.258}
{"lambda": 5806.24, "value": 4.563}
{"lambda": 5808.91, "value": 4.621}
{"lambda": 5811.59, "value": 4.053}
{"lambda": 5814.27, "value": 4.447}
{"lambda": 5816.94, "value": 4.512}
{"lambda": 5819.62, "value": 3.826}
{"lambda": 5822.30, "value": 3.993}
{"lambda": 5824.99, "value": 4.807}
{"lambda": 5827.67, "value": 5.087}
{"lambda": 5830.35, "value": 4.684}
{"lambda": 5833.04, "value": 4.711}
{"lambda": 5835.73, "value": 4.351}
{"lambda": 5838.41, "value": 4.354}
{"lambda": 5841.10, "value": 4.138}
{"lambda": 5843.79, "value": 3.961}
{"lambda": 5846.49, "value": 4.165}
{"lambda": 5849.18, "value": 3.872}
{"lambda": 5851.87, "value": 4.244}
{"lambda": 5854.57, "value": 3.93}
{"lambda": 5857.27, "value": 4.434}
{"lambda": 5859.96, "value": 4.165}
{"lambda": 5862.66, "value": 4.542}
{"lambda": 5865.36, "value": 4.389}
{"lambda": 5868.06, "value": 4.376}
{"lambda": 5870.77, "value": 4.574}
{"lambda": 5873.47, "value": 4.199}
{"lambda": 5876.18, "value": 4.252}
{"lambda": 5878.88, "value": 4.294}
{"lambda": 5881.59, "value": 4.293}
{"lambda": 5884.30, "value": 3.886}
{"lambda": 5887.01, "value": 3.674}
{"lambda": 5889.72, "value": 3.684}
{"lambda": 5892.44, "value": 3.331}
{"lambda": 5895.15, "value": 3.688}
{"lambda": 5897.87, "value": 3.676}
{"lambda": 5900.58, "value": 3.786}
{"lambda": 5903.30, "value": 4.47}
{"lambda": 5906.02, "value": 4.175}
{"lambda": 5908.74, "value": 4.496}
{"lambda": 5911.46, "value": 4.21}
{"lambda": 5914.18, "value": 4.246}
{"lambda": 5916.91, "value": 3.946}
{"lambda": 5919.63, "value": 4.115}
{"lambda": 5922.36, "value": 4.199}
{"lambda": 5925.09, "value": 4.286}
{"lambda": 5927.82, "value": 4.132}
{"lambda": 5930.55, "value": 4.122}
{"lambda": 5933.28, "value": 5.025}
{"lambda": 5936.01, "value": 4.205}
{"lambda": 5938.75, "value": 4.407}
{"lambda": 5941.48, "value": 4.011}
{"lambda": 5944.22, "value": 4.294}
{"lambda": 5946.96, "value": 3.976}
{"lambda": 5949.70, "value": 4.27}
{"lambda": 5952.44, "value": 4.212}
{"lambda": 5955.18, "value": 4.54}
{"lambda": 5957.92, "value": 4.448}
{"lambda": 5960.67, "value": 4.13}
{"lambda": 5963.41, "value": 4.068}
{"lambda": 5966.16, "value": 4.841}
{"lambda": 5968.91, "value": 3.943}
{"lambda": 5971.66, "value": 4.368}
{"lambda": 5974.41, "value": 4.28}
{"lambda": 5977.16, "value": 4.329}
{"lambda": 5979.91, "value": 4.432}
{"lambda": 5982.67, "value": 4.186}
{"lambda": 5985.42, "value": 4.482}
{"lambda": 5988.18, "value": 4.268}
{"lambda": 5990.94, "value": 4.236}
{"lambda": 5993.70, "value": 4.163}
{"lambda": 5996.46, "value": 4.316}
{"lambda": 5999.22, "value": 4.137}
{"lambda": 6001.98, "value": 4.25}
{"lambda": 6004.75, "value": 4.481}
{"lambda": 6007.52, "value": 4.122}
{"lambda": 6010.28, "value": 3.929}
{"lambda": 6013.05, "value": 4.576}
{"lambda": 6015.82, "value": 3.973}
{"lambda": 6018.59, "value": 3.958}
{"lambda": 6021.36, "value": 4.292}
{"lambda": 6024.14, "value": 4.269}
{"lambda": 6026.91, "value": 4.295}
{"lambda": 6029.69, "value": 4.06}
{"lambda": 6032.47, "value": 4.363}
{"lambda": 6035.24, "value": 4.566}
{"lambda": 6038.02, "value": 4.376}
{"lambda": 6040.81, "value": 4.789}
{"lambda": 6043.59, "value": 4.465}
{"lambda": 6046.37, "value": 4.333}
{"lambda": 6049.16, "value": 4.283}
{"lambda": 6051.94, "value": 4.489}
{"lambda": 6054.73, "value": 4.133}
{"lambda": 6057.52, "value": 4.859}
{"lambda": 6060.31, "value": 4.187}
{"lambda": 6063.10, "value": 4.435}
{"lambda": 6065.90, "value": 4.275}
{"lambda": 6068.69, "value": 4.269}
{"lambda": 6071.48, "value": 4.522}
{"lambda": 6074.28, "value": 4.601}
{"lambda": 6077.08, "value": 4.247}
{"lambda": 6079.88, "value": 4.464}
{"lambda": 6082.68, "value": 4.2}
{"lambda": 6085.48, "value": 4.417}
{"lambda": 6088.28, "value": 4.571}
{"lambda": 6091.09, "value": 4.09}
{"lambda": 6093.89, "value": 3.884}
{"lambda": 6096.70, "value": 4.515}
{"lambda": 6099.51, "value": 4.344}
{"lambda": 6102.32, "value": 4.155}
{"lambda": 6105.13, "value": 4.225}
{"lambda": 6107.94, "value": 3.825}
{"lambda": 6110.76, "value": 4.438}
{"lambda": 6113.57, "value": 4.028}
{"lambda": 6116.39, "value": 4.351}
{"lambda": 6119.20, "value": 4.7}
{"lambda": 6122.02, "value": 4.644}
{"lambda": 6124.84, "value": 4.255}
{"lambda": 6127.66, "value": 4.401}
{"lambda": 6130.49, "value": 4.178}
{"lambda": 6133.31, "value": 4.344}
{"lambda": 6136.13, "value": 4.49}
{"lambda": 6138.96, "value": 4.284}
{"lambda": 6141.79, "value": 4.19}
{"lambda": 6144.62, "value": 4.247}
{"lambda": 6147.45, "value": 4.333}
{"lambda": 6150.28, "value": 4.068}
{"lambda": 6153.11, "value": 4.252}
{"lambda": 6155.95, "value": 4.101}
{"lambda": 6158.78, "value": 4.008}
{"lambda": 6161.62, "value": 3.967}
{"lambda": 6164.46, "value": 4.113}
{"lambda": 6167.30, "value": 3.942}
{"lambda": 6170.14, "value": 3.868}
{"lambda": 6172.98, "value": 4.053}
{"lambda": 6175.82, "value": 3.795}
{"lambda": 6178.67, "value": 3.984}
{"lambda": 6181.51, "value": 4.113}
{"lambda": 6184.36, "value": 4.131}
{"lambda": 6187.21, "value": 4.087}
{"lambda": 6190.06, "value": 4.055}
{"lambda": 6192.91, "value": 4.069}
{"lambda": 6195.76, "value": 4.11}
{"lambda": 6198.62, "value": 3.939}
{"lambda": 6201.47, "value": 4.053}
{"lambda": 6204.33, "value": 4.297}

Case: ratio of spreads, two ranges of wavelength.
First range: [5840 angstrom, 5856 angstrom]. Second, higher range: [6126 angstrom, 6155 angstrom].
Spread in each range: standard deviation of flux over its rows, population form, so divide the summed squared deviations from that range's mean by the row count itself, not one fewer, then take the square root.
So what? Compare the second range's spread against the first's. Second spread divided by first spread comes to 0.84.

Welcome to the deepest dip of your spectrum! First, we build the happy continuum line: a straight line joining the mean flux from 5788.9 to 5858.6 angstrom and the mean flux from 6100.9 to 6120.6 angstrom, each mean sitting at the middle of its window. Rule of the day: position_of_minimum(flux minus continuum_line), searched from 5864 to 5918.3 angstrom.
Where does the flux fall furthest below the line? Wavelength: 5892.44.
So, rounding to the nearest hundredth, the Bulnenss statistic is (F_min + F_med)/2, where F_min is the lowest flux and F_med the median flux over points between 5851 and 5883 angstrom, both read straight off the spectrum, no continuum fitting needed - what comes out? 4.11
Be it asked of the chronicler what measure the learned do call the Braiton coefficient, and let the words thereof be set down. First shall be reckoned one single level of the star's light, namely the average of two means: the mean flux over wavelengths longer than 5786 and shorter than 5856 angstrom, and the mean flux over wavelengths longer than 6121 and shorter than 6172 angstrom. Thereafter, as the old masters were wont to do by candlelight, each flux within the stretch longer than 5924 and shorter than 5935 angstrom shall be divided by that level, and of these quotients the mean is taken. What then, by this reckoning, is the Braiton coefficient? 1.03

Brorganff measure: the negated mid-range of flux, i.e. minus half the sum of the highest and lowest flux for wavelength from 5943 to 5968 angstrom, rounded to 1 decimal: -4.4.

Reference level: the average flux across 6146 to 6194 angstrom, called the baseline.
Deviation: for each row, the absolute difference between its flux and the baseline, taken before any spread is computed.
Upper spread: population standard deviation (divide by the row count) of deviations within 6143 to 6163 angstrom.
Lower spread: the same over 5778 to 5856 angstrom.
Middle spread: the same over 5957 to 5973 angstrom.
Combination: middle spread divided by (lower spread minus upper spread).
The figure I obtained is 2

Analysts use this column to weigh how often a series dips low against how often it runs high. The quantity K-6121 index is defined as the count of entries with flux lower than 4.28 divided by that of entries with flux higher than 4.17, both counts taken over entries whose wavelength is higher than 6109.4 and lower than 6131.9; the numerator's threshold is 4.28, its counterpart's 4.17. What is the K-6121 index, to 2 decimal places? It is 0.43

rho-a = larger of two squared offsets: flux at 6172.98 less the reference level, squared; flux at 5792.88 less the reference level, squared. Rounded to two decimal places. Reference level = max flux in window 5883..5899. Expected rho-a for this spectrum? 0.24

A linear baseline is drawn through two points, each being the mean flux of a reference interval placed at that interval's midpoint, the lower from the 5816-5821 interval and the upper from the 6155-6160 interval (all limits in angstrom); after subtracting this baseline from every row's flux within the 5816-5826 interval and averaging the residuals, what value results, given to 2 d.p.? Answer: 0.12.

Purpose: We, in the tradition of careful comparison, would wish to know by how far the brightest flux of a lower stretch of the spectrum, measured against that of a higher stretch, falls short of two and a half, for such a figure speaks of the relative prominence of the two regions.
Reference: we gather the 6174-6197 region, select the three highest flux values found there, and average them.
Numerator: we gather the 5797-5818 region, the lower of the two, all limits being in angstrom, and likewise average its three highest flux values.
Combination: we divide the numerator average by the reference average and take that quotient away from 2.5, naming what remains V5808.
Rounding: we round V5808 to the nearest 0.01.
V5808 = 1.38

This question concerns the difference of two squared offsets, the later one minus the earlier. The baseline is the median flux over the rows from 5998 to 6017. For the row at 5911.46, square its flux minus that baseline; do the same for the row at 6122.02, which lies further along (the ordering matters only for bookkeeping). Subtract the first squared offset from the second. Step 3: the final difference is 0.25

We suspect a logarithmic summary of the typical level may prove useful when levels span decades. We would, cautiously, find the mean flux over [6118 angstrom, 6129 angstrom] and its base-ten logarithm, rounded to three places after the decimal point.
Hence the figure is 0.653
